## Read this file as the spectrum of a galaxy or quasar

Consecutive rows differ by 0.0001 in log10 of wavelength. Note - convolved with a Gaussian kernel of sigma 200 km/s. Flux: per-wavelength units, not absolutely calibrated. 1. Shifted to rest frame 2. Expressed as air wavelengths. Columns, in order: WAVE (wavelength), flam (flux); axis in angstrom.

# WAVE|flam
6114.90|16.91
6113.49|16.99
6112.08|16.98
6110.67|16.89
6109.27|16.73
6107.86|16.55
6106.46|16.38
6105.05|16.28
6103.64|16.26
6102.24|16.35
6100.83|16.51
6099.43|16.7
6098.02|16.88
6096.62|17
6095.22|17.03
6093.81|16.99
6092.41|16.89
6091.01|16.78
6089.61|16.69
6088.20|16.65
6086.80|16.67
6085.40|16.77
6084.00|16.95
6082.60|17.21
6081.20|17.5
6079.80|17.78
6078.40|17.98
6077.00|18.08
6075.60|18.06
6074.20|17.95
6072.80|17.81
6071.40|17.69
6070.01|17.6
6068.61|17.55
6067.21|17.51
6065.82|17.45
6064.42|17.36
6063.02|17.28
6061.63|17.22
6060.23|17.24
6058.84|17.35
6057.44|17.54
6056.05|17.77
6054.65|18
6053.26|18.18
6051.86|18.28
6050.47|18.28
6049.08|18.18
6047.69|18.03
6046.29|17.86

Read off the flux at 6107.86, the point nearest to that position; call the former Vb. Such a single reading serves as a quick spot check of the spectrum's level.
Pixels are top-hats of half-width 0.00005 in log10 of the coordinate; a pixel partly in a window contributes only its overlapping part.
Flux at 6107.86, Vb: 16.55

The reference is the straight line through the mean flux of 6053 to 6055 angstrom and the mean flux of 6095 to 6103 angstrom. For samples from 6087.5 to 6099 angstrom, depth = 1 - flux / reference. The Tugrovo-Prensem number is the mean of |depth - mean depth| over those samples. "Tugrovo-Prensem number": 0.012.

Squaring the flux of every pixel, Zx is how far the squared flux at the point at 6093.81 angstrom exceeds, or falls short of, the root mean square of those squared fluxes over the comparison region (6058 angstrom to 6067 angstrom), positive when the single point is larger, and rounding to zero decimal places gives -11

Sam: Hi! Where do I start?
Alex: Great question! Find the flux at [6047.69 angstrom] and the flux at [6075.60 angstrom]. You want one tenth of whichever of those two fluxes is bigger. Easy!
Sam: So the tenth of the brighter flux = 1.81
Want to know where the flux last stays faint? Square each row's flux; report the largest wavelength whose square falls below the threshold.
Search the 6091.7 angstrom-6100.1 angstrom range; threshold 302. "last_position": 6099.43 angstrom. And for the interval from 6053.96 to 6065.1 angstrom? 6064.42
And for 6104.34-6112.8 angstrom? 6112.08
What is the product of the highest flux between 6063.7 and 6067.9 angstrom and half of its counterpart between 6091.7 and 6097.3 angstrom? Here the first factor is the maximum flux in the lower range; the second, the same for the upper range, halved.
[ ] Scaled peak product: 149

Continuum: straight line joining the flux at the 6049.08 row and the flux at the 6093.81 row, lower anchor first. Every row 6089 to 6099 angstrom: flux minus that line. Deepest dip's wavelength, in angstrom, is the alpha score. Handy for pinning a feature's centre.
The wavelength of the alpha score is 6089.61 angstrom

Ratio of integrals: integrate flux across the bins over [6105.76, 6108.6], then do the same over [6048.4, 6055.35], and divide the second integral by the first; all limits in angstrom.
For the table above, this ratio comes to 2.7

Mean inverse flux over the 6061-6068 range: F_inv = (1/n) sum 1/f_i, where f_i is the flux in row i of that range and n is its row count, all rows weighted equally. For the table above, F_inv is 0.0576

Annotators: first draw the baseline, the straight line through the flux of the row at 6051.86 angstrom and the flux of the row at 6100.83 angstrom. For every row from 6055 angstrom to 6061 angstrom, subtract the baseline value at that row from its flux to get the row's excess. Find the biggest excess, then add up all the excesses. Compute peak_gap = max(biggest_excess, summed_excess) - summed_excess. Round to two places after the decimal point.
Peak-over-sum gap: 1.95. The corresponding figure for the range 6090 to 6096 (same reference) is 0.00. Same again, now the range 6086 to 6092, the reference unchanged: 0.89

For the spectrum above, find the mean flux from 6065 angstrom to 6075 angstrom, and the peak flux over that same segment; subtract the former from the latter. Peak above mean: 0.30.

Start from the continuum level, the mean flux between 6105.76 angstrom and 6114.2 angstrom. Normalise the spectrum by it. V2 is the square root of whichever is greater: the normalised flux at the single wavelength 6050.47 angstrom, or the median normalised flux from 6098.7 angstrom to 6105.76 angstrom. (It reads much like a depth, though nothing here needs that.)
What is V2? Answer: 1.04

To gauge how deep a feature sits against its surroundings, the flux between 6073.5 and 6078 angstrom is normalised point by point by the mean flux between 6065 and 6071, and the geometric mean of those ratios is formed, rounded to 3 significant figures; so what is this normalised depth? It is 1.03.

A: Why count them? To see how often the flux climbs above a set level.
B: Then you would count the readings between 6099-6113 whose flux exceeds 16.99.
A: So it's 0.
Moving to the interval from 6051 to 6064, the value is 9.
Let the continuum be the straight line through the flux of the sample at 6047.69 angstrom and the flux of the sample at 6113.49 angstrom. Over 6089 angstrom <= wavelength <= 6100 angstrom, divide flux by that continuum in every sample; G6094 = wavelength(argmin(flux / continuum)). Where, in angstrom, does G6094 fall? 6089.61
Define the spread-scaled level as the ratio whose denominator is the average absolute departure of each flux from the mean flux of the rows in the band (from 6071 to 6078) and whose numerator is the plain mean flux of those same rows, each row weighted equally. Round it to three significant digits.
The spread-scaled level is 133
